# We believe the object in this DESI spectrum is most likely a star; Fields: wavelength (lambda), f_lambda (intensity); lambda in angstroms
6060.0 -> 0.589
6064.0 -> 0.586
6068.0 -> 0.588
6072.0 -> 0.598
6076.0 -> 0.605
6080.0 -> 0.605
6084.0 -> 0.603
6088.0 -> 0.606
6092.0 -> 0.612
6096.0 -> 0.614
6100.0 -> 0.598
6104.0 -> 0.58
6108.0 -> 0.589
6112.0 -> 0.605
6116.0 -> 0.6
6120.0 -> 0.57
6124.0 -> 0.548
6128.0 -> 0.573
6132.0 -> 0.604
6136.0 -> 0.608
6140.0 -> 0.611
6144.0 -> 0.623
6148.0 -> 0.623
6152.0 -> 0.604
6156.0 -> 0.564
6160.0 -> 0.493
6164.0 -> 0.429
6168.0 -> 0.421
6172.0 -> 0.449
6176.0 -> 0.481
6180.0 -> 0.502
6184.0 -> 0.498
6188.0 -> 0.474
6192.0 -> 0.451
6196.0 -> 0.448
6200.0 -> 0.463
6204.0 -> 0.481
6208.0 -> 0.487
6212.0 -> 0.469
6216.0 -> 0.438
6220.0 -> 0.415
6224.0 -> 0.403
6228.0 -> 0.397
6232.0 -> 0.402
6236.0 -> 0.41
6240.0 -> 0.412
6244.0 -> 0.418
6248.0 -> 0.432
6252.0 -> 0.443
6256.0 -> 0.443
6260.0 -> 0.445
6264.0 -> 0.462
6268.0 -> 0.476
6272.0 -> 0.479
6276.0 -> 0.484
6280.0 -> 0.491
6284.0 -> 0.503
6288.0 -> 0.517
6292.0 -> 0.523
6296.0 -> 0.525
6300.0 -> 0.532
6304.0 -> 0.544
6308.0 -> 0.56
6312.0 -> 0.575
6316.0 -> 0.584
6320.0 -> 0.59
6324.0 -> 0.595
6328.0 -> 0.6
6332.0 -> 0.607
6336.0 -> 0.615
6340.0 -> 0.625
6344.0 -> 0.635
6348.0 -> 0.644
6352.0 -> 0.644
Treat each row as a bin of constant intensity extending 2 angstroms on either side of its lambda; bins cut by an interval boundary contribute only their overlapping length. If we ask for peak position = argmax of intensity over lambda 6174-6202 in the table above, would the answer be 6180.0 angstroms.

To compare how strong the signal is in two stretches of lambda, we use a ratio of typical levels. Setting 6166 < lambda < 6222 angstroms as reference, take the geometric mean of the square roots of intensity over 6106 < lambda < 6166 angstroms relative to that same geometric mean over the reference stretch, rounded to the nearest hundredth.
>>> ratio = 1.11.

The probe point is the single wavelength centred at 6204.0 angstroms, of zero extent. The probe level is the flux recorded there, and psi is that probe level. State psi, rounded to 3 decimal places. 0.481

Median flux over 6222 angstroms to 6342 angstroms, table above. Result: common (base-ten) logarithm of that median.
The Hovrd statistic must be -0.30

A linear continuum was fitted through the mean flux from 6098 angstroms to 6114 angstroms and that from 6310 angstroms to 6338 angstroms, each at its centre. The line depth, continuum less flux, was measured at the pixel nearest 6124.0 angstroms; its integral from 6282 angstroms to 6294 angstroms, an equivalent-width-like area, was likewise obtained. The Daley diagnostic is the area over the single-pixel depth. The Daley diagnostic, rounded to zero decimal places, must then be 21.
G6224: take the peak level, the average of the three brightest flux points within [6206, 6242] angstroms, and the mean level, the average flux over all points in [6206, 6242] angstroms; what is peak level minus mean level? 0.039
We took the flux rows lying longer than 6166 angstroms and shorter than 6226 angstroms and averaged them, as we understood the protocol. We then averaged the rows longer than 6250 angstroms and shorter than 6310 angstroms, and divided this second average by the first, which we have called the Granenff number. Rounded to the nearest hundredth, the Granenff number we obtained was 1.08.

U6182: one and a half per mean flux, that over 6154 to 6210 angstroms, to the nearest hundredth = 3.16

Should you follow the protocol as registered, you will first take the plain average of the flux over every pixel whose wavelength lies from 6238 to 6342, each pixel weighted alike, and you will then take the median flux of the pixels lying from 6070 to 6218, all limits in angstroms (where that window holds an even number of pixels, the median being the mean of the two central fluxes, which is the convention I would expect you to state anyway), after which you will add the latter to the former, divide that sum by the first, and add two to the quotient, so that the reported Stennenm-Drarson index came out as 4.1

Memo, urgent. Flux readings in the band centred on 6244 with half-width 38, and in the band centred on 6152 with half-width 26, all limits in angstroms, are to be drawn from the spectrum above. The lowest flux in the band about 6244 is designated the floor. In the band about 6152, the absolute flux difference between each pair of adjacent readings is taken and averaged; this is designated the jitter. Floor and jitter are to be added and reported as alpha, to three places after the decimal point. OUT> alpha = 0.423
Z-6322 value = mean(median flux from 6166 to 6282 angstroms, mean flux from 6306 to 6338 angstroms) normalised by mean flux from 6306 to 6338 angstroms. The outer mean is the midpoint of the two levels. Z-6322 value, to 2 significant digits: 0.88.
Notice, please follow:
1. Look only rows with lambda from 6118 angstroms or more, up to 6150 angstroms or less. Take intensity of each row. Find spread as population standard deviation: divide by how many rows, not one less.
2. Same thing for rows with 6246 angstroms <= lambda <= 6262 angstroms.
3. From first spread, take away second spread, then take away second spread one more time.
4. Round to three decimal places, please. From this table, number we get 0.016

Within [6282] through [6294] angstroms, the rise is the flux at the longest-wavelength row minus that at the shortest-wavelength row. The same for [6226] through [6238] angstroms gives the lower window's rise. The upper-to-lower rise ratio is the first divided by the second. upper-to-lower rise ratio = 1.5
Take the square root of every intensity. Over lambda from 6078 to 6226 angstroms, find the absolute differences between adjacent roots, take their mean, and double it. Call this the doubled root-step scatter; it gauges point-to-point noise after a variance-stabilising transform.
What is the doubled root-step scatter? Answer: 0.026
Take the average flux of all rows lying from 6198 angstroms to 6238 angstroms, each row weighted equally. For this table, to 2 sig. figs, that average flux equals 0.44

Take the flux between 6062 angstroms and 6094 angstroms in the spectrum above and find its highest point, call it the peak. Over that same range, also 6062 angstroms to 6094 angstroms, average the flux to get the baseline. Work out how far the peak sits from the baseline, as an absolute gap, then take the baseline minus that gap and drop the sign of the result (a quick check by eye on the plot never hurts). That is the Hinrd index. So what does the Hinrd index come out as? 0.589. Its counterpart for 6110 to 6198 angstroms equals 0.448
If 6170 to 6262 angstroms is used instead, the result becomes 0.390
